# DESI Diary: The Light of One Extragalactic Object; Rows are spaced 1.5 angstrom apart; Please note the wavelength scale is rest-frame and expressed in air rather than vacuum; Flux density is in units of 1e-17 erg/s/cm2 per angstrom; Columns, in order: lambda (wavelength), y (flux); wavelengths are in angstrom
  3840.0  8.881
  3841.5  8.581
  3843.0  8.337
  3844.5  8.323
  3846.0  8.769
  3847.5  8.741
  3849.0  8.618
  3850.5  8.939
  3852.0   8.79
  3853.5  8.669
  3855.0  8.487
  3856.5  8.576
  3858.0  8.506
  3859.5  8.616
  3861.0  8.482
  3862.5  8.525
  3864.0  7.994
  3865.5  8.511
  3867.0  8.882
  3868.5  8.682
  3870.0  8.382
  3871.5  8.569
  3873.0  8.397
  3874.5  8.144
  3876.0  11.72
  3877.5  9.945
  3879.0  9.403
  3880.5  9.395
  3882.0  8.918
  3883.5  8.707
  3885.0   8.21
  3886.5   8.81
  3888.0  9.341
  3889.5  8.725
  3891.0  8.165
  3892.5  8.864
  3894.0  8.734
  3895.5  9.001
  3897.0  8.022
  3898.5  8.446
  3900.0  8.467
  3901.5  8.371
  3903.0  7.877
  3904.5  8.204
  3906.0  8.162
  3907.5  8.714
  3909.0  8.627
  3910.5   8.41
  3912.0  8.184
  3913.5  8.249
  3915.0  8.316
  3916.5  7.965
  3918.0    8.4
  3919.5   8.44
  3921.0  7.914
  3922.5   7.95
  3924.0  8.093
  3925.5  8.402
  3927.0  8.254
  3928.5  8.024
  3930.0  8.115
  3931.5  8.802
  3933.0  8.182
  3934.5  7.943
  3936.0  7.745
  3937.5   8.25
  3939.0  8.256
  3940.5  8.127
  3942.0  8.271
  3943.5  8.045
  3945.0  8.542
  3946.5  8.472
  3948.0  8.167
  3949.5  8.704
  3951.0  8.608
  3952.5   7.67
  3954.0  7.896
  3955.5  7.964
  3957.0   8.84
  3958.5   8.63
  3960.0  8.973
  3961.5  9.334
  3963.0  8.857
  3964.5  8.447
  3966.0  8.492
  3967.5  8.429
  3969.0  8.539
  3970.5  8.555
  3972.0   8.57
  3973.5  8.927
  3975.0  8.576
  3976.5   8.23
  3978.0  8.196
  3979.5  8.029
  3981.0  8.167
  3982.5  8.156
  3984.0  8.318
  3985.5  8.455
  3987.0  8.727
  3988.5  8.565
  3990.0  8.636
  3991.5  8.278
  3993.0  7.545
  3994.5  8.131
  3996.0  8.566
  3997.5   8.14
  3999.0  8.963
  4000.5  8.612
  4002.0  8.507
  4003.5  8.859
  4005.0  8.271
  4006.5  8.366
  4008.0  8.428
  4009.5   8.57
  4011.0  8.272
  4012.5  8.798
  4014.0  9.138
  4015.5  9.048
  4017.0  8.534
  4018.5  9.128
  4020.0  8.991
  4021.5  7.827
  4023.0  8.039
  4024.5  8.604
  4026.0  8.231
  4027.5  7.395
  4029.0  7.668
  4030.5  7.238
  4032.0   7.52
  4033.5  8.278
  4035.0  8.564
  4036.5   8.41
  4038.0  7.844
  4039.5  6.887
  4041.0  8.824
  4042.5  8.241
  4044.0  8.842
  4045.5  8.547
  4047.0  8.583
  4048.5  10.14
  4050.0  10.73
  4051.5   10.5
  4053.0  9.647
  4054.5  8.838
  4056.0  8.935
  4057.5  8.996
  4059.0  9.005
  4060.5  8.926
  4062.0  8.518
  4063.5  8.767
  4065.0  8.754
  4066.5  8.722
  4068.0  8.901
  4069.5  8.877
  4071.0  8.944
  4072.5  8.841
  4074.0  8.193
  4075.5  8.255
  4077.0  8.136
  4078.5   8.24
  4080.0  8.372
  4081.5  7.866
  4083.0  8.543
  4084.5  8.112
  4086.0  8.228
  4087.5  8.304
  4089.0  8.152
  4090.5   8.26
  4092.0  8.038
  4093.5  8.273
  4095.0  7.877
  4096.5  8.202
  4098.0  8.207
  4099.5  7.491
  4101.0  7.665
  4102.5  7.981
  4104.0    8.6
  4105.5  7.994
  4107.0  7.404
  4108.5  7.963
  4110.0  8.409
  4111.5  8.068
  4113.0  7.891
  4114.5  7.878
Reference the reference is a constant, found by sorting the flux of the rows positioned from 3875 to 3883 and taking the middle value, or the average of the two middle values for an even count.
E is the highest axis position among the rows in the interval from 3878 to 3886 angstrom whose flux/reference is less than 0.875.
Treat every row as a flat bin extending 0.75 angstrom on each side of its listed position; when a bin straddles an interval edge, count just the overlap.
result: 3885.0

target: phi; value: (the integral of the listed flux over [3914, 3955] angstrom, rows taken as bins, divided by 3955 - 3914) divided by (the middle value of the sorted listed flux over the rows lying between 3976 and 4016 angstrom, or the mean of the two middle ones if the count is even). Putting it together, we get 0.97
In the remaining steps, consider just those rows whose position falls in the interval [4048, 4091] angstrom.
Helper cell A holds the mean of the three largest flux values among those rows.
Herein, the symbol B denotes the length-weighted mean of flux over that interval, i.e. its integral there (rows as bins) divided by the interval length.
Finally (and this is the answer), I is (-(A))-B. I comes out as -19.2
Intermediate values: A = 10.5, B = 8.78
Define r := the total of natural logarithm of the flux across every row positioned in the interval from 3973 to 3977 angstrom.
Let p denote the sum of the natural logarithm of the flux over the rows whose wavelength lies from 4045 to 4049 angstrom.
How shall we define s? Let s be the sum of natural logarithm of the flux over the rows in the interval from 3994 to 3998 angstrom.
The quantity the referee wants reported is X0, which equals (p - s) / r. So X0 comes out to 0.04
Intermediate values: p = 6.61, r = 6.45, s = 6.34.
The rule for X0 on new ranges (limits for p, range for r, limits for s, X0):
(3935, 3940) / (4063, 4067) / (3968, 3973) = -0.03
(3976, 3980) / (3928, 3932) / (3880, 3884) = -0.05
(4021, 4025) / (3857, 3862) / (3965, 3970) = -0.02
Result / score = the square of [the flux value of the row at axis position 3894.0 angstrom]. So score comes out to 76.3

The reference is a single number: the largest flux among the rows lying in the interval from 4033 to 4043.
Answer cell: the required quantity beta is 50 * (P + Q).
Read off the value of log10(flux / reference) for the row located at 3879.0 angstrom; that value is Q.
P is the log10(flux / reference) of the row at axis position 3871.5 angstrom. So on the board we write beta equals 1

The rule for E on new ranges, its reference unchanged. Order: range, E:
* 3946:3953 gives 3952.5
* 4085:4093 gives 4092.0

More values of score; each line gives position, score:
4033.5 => 68.5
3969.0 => 72.9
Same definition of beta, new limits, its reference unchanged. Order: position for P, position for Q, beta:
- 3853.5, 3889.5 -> -1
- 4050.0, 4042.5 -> 3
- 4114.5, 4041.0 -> -2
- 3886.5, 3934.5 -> -2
